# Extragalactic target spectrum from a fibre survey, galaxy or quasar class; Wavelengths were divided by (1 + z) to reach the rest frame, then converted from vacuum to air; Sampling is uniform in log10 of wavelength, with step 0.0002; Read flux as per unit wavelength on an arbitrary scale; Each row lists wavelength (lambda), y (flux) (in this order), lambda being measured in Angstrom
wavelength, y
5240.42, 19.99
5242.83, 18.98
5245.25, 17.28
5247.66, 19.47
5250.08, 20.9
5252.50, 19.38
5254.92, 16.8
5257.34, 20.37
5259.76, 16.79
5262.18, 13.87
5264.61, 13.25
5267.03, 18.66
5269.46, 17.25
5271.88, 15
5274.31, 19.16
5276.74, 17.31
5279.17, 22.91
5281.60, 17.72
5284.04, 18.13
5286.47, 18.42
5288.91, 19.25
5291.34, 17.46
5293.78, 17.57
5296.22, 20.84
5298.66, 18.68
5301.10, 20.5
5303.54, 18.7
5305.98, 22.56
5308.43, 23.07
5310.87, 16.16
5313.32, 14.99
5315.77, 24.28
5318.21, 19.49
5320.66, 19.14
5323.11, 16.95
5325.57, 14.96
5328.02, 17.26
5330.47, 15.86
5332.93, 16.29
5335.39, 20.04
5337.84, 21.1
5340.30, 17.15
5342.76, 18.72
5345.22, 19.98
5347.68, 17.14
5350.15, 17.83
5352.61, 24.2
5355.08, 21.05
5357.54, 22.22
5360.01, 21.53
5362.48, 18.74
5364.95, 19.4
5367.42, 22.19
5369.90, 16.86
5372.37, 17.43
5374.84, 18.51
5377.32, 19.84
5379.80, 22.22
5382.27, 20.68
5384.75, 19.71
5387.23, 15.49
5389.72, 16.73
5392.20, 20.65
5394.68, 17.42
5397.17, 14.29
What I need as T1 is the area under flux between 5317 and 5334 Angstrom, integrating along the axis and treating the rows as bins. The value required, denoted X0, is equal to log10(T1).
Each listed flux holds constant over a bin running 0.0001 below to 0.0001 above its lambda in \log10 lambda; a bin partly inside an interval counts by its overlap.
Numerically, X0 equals 2.5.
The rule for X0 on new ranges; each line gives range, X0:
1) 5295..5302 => 2.1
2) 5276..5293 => 2.5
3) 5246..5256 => 2.3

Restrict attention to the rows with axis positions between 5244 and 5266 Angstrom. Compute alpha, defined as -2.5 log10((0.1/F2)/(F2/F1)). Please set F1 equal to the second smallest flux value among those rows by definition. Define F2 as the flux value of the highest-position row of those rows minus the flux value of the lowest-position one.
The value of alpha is 2.7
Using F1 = 13.87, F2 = -4.0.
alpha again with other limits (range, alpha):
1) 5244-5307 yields 3.3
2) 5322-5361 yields 2.8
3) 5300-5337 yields -2.1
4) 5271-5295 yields 1.5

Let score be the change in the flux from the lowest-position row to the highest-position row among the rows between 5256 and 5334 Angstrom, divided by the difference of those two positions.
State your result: -0.05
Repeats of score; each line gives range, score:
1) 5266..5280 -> 0.35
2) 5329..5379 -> 0.08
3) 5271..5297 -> 0.24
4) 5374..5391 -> -0.12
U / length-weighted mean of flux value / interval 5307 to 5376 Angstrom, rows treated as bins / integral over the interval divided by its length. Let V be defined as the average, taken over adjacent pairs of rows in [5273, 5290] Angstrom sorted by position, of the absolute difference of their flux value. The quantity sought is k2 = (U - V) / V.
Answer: 7.1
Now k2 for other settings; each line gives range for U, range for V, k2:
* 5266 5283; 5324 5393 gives 7.3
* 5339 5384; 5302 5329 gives 4.9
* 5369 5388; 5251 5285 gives 5.2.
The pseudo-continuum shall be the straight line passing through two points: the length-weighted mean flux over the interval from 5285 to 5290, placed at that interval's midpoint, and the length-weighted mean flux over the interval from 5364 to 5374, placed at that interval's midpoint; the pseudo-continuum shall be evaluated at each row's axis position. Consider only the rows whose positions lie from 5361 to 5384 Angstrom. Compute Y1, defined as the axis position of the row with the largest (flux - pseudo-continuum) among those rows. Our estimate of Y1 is 5379.80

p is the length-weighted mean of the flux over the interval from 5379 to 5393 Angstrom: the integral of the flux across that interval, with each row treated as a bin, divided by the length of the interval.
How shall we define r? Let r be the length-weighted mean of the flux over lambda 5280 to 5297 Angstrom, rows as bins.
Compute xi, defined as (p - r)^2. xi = 0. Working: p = 19.1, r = 18.5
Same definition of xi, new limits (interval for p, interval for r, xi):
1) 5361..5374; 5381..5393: 0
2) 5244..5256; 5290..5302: 0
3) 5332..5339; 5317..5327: 3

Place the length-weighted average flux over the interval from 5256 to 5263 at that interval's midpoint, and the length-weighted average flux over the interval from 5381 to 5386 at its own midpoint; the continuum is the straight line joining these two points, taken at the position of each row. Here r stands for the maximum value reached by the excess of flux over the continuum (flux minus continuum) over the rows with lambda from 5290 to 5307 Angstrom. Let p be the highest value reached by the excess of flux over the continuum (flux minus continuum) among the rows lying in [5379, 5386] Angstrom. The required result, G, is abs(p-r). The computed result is 2.1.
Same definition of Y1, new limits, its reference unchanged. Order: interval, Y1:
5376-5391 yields 5379.80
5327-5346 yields 5337.84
